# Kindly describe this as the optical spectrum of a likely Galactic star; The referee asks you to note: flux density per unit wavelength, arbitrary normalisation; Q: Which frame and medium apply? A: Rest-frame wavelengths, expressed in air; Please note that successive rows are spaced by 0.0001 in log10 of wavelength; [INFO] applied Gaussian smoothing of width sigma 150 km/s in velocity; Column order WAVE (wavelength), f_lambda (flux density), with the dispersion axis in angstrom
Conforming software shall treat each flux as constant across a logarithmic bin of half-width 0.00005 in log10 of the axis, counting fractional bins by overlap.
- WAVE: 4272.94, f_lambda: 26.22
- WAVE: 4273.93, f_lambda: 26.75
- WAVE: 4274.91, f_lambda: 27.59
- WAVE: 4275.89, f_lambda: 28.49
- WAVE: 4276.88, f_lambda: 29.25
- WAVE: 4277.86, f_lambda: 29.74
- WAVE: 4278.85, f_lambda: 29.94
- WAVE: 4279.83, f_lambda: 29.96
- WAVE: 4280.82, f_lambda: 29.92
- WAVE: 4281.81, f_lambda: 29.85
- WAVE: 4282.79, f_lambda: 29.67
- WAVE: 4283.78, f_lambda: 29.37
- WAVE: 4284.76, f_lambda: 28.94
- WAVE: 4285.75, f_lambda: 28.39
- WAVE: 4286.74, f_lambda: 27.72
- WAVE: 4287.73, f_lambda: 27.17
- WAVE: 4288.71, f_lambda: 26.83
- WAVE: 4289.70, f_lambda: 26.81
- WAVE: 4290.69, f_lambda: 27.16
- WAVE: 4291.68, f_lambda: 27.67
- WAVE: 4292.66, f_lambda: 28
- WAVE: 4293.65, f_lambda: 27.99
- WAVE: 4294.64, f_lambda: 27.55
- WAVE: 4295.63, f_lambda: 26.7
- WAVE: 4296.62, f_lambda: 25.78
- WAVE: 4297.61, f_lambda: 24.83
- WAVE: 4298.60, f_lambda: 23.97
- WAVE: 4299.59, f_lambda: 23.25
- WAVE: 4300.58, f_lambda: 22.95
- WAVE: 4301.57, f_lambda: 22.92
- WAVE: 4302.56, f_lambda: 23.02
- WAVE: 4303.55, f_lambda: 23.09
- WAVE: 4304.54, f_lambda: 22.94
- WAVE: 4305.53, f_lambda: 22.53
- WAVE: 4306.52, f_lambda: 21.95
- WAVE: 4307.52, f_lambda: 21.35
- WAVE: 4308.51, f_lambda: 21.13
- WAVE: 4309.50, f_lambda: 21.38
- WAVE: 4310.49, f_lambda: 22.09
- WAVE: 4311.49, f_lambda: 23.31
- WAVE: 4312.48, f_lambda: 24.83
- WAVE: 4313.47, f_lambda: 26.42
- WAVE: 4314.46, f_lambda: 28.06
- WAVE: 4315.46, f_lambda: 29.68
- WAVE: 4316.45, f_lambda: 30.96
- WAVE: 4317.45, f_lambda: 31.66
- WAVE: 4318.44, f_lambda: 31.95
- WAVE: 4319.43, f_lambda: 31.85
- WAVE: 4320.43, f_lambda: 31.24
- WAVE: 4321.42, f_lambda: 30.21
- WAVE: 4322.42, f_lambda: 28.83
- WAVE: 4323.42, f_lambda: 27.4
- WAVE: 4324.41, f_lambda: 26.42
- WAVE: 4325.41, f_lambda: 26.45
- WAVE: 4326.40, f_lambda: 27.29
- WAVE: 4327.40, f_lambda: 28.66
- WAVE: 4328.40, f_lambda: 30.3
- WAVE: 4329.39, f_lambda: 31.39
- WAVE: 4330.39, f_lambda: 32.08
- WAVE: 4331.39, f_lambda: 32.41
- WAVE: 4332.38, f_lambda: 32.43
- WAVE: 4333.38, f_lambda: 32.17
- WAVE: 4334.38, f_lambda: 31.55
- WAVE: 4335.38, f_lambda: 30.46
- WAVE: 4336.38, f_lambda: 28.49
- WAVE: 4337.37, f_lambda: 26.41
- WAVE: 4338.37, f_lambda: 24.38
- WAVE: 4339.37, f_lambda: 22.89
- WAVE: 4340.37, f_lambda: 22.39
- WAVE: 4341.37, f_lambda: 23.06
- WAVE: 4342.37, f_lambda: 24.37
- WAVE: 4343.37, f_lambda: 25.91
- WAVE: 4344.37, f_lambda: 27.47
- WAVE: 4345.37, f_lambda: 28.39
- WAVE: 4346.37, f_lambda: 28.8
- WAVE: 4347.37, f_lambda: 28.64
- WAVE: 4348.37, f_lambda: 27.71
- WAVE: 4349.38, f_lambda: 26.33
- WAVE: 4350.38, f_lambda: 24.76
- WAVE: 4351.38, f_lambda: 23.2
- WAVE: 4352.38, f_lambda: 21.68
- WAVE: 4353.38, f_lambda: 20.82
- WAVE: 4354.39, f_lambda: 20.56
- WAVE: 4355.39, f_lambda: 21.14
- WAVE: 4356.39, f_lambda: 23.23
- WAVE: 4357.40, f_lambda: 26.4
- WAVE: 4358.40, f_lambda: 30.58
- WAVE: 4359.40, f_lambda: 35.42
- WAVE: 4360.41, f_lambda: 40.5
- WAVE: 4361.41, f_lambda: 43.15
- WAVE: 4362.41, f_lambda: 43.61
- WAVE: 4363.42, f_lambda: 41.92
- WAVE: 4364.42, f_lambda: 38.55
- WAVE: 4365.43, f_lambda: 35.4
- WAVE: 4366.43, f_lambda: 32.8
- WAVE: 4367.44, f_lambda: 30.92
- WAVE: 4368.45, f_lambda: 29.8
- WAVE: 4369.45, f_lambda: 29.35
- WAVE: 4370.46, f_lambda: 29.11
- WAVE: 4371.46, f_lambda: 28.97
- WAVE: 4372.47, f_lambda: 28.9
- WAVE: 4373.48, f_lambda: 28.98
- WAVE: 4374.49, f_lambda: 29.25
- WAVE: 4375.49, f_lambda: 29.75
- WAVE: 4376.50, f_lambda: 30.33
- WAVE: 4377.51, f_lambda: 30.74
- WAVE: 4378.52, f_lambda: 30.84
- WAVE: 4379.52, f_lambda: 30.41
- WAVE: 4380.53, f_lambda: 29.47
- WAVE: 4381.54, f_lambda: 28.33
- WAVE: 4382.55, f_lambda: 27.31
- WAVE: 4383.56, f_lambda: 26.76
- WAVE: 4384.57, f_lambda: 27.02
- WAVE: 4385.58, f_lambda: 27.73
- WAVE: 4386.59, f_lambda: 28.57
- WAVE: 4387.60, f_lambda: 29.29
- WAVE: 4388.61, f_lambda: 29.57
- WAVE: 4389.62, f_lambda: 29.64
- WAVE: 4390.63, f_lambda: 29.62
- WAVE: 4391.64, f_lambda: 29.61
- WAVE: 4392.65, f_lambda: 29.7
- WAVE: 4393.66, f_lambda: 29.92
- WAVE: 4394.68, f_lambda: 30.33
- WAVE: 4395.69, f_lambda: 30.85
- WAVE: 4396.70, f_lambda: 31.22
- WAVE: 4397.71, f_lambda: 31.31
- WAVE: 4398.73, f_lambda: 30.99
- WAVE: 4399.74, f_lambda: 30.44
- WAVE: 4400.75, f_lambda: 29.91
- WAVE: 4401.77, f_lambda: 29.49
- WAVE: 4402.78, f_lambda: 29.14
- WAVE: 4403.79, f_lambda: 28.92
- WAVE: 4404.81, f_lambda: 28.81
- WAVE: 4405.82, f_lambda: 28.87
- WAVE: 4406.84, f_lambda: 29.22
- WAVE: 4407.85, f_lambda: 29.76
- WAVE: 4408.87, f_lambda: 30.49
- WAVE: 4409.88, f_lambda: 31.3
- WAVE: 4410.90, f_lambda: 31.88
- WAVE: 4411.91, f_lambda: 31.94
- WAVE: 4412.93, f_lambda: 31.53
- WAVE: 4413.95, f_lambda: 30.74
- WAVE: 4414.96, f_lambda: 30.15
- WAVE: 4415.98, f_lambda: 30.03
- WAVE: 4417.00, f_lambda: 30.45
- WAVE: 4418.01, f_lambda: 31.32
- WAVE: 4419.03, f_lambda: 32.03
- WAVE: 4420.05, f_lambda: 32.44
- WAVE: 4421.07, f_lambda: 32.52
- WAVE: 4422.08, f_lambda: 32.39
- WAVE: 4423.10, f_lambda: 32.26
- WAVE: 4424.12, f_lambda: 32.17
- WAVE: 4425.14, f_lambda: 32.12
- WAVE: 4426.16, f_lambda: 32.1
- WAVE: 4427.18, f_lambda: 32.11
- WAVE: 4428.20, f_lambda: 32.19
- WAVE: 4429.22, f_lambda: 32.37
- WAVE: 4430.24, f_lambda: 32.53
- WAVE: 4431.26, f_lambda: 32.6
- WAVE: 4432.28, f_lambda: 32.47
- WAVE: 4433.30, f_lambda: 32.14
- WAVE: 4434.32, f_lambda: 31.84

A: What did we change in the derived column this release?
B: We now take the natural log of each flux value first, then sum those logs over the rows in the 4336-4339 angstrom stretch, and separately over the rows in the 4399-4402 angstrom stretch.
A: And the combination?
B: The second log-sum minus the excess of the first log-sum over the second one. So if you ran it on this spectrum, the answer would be 10.6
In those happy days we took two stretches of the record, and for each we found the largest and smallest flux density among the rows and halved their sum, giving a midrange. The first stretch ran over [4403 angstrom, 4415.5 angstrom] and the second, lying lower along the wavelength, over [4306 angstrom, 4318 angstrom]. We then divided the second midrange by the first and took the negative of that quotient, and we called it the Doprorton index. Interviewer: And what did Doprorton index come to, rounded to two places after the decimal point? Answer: -0.87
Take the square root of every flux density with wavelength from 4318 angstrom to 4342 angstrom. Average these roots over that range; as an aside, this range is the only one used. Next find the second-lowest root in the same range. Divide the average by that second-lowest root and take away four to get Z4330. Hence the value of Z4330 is -2.88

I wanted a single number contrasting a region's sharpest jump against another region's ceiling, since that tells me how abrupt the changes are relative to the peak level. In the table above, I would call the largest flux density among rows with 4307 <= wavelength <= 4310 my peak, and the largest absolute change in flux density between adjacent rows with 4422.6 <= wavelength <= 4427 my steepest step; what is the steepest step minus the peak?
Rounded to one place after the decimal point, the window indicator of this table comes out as -21.3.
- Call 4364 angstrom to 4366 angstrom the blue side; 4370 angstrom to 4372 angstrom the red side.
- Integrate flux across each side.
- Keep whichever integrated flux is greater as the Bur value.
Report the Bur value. 74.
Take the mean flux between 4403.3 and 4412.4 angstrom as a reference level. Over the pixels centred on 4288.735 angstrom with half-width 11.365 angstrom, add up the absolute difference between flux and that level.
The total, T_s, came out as 56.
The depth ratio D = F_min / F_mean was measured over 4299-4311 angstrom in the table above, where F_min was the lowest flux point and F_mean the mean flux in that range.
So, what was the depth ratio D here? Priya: 0.94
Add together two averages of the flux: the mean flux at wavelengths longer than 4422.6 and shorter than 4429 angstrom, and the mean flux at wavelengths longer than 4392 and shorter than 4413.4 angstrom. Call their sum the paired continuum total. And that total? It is 62.4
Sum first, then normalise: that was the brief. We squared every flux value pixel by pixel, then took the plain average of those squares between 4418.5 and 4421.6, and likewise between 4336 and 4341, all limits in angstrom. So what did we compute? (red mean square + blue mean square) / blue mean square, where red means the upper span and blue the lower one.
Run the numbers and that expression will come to 2.7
